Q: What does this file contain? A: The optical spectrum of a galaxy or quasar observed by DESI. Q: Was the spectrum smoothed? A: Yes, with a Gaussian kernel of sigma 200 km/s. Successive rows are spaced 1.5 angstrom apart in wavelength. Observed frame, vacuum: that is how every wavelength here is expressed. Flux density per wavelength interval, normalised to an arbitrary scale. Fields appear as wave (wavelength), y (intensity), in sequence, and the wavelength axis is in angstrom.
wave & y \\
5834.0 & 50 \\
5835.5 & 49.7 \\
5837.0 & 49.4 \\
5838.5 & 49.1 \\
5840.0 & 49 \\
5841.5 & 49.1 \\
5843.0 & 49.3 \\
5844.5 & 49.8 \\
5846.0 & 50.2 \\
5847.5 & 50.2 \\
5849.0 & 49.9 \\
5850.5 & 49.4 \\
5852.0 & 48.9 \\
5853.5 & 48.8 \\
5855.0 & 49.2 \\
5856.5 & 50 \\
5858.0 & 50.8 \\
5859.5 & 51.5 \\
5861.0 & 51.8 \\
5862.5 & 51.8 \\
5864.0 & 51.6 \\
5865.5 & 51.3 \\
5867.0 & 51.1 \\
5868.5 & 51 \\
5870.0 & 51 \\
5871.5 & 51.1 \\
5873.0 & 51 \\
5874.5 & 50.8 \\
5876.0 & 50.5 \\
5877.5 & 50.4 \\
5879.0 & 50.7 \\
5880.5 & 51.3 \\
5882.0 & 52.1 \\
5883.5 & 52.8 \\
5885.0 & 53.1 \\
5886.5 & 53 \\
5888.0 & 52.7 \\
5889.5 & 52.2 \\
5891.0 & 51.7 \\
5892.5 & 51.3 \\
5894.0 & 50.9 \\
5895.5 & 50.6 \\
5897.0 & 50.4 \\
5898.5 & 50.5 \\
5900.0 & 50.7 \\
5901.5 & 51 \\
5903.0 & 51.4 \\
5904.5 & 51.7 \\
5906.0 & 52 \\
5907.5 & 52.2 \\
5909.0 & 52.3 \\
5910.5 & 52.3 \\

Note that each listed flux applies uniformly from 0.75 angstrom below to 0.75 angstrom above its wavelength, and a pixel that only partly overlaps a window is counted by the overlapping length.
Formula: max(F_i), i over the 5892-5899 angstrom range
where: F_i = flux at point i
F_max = 51.3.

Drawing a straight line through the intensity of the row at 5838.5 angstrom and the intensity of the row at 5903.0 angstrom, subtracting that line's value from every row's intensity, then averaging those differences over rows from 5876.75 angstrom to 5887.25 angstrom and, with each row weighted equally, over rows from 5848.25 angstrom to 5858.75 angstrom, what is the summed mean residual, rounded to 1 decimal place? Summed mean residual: 1.2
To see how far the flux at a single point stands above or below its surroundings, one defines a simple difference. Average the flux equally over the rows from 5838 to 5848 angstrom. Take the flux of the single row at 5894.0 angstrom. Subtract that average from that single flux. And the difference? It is 1.4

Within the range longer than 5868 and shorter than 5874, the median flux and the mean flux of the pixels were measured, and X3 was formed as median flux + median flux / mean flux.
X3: 52.0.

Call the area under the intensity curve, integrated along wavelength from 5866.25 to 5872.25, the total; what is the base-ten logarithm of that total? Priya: 2.486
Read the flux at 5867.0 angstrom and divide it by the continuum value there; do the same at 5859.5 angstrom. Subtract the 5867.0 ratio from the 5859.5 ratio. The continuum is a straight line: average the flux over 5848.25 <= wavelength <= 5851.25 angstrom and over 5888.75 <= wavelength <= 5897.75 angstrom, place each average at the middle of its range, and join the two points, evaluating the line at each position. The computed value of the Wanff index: 0.013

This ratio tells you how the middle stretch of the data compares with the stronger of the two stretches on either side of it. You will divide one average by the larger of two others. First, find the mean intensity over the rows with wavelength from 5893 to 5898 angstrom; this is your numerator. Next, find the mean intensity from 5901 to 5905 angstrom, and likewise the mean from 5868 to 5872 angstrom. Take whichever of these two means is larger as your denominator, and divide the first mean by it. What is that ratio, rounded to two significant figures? 0.99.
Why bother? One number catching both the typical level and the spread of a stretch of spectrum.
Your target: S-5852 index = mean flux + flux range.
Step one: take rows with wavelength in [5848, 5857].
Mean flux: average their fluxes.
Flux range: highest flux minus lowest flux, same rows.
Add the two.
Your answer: 50.6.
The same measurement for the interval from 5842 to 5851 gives 50.7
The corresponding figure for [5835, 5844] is 50.0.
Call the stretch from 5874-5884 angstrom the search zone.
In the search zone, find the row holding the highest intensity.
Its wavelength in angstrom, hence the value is 5883.5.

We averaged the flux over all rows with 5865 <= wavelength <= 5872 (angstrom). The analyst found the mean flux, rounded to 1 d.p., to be 51.1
